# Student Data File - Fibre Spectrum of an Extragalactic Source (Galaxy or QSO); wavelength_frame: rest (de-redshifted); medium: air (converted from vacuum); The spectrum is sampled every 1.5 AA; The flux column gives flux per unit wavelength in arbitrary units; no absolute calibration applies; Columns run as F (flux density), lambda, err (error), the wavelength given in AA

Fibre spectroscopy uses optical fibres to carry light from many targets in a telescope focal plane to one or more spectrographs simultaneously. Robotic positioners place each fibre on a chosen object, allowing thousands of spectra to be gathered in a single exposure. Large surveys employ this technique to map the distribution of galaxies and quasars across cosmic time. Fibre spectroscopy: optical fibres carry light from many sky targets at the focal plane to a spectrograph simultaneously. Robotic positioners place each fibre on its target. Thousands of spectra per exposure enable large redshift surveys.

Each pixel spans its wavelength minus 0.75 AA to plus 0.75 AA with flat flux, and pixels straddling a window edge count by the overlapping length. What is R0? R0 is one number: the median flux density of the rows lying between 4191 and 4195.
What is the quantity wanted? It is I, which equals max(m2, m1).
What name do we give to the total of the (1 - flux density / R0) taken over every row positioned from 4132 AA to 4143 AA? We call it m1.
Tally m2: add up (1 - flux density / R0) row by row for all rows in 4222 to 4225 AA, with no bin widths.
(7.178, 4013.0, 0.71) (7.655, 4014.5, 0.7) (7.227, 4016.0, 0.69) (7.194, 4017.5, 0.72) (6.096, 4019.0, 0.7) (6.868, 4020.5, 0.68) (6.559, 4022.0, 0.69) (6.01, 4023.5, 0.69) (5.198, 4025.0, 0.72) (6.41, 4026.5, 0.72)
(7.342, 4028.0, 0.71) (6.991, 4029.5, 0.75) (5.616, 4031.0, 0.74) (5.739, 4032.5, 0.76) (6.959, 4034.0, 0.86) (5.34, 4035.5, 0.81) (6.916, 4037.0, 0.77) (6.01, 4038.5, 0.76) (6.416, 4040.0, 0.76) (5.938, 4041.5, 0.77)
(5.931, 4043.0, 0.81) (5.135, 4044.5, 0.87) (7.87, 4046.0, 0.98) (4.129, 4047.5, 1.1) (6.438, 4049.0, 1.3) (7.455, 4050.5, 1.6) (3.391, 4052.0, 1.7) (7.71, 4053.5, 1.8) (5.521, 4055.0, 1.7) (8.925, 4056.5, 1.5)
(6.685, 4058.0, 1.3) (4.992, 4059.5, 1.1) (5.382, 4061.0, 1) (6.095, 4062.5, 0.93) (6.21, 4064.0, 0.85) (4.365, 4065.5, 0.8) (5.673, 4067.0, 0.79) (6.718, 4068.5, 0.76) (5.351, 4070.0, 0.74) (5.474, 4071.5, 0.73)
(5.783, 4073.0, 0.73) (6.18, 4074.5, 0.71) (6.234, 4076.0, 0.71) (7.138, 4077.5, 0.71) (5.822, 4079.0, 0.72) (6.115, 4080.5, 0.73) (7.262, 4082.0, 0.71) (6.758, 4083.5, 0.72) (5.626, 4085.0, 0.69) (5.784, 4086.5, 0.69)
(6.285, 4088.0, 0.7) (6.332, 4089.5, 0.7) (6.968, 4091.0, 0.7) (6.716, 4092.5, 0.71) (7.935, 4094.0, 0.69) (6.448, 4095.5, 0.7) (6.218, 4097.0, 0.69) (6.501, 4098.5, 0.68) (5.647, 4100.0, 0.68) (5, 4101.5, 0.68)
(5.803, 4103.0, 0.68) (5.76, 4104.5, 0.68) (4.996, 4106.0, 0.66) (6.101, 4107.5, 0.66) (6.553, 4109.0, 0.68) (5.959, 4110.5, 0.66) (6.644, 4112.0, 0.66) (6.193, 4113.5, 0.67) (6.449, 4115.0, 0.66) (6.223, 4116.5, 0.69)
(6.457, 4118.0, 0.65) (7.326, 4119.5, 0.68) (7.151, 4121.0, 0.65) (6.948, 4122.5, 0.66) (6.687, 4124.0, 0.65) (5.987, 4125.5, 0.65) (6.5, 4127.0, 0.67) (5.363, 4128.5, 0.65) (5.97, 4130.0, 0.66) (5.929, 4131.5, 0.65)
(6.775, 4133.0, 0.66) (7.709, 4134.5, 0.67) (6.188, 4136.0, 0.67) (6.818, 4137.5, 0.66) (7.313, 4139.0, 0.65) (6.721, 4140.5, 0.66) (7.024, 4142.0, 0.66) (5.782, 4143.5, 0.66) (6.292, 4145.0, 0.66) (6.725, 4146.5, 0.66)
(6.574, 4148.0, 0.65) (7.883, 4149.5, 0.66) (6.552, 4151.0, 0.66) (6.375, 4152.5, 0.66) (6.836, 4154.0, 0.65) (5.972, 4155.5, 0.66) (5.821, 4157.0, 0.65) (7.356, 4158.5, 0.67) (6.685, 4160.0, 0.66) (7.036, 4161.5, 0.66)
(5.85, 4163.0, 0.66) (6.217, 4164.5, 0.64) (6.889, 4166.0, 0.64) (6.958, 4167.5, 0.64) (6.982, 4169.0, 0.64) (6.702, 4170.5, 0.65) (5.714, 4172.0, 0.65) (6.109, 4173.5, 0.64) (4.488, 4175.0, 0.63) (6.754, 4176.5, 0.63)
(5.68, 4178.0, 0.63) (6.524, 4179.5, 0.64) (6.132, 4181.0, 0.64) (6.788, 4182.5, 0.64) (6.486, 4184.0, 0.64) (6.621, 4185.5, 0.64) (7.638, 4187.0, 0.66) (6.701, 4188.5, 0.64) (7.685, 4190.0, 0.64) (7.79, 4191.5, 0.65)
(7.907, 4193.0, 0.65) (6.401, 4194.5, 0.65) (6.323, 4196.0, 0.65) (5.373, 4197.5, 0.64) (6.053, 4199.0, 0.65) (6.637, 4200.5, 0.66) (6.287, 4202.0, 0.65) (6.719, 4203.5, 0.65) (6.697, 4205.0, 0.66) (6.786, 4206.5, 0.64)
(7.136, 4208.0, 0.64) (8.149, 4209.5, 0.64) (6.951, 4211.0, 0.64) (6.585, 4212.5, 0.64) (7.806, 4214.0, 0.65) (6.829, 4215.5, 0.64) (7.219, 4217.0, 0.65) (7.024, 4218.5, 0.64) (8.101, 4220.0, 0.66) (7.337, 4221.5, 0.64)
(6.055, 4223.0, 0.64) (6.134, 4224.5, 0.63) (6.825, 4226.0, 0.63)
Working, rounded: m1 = 0.8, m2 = 0.44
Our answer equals 0.8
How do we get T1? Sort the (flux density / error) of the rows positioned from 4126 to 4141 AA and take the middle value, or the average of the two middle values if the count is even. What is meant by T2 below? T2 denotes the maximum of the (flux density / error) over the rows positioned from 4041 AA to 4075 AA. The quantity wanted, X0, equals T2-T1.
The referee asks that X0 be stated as -1.1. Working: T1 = 9.9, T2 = 8.8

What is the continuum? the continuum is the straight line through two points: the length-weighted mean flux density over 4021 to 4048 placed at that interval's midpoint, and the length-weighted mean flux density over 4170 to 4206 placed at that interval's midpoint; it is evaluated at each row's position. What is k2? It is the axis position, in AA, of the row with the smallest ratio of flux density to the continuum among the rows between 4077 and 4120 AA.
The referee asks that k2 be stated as 4106.0 AA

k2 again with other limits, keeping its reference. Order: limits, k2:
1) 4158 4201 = 4175.0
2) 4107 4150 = 4128.5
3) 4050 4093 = 4052.0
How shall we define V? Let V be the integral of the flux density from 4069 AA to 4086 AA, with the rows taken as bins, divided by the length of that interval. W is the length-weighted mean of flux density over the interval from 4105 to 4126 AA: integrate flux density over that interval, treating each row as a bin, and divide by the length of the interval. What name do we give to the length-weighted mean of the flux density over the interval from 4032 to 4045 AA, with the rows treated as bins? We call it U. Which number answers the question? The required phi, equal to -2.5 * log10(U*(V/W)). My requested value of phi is -1.92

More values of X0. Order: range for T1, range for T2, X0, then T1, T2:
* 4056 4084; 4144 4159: 4.4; 7.5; 11.9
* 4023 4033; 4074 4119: 2.8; 8.7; 11.5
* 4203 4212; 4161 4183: 0.2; 10.7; 10.9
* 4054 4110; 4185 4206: 3.8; 8.4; 12.2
